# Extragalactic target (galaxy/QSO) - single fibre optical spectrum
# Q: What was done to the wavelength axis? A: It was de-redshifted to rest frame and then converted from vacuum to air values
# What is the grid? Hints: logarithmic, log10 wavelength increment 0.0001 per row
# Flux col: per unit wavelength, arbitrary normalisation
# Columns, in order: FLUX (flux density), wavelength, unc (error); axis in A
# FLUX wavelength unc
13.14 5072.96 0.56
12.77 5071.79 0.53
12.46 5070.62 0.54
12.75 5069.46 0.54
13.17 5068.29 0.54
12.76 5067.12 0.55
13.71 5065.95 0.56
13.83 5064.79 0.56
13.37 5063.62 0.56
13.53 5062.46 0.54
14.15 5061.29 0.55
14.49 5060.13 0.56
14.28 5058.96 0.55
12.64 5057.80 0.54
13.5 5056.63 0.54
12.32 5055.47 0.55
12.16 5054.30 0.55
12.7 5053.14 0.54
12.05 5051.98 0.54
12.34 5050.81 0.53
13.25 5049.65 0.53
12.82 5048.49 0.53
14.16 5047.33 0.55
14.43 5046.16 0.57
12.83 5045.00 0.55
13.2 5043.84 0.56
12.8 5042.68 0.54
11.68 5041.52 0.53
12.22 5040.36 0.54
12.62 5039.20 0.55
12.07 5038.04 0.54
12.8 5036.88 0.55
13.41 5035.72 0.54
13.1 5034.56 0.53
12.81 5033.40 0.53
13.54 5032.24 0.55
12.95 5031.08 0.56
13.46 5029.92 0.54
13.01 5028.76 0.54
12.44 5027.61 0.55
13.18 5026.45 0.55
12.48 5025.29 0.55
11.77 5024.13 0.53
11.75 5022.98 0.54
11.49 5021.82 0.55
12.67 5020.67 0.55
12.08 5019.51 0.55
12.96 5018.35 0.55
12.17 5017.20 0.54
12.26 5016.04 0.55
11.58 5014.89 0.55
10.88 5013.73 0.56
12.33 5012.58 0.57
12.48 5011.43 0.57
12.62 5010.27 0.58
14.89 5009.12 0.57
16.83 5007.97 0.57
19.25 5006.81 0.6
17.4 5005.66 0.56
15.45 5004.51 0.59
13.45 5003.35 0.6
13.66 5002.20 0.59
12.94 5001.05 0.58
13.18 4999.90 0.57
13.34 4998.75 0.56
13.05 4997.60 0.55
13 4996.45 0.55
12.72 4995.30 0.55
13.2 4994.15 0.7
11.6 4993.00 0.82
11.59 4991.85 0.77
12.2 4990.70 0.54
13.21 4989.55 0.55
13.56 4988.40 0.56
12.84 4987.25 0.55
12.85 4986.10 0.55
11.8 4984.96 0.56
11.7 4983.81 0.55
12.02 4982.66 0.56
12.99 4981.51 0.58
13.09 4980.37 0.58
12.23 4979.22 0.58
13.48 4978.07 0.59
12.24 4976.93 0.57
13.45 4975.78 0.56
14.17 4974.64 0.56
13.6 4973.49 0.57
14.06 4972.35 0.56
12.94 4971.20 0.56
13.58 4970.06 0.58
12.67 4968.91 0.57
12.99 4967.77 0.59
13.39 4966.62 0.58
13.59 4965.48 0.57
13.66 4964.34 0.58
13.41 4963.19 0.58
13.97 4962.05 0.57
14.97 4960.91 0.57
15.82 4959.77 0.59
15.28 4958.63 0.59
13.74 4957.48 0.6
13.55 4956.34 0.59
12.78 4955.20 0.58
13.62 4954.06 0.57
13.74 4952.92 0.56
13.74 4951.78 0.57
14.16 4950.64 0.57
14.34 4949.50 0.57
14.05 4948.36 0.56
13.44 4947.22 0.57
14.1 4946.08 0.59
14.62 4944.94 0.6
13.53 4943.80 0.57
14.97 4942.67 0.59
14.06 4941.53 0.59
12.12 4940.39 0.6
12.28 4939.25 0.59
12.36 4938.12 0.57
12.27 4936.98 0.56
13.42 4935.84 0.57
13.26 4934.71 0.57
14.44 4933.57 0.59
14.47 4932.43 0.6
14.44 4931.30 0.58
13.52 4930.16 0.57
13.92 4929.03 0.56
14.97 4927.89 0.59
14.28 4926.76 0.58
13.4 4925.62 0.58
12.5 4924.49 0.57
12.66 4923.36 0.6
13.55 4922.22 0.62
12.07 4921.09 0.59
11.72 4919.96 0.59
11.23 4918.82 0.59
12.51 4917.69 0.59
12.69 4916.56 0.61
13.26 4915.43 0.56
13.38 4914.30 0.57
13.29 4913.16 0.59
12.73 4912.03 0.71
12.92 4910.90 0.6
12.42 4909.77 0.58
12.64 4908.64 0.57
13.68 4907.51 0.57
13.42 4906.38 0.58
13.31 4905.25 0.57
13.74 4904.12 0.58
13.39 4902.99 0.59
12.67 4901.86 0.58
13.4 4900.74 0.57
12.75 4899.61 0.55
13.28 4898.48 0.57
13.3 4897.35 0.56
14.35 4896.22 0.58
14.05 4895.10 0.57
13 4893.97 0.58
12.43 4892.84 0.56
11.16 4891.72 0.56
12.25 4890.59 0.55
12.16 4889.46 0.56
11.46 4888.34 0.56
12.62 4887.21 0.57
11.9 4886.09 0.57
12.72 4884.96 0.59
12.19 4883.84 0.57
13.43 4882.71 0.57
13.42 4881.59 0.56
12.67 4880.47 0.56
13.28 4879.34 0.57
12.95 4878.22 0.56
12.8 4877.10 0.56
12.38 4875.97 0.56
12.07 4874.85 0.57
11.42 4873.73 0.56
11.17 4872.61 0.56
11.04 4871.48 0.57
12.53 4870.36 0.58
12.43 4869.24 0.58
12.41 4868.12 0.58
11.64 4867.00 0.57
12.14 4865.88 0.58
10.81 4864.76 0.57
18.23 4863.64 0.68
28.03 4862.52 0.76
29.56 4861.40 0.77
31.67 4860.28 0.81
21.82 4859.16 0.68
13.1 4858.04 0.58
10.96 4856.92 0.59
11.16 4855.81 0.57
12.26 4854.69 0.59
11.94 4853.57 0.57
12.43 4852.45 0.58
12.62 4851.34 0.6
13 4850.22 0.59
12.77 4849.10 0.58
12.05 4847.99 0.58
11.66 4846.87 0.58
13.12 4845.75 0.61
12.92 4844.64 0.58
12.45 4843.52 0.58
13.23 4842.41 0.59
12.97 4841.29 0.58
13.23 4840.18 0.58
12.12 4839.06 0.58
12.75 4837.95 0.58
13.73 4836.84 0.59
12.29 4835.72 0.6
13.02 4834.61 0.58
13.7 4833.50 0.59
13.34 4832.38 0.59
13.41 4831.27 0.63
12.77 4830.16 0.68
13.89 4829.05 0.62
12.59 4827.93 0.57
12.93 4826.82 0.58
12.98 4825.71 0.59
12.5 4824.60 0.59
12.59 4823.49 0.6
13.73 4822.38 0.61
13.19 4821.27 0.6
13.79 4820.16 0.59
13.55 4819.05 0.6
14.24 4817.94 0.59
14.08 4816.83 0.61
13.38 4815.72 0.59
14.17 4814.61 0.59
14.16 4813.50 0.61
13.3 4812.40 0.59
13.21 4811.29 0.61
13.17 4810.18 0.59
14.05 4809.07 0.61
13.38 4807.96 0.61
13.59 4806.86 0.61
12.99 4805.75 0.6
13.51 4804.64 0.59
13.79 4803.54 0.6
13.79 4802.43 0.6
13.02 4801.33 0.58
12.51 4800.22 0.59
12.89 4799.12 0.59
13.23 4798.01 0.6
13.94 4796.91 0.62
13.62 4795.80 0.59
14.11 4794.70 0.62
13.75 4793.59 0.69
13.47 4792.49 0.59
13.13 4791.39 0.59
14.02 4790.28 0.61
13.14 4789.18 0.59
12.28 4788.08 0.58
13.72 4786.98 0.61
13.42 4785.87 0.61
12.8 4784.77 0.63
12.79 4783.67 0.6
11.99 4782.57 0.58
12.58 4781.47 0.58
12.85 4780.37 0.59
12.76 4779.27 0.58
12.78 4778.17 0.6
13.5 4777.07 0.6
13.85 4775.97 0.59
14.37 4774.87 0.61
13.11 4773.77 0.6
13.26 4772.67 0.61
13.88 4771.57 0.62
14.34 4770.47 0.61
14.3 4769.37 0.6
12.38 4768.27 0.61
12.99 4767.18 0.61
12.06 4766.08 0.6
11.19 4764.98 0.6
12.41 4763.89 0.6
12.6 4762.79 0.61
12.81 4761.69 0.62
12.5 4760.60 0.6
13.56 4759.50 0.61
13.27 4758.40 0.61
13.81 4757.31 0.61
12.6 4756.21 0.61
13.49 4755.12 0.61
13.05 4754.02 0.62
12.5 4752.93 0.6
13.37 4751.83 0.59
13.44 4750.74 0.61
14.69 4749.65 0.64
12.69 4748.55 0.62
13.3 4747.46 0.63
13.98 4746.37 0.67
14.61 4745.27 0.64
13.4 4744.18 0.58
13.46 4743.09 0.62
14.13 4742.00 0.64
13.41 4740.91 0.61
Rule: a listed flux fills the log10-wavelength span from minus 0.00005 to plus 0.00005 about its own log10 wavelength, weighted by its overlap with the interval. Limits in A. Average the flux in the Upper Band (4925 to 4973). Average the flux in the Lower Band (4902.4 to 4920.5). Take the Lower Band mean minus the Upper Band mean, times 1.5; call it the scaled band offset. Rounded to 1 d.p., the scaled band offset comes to -1.3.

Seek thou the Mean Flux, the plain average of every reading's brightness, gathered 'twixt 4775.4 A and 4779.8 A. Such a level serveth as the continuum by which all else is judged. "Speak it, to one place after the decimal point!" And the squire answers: 13.2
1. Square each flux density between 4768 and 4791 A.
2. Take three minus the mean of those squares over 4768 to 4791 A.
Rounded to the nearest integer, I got -173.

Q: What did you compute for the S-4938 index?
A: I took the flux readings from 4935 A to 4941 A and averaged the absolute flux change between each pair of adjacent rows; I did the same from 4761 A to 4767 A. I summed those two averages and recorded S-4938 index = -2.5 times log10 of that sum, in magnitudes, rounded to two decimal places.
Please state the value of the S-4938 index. 0.01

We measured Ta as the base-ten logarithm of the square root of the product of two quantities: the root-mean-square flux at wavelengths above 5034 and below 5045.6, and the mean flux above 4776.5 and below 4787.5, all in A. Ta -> 1.11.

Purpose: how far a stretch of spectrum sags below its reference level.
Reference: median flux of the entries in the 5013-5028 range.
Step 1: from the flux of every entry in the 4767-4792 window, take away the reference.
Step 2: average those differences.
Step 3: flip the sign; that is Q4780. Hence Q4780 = -1.1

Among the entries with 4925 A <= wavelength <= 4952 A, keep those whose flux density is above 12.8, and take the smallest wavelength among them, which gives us 4925.62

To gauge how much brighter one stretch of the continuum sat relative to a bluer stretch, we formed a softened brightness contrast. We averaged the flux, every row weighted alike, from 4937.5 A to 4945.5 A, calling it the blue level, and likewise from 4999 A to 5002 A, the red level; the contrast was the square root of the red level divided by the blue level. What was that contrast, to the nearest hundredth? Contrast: 0.99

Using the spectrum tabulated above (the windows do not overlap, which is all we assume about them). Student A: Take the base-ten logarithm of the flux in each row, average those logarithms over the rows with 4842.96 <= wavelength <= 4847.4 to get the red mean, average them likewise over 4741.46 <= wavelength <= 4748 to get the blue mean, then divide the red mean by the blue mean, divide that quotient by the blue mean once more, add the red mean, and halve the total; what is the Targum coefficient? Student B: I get 0.97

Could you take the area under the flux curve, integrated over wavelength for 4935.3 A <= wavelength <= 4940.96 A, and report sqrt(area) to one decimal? 8.4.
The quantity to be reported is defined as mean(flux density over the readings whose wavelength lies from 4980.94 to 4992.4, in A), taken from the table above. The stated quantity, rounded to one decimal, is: 12.5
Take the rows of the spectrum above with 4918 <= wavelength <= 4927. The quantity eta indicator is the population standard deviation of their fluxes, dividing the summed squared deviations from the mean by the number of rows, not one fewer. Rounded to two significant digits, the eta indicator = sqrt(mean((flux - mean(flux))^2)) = 0.95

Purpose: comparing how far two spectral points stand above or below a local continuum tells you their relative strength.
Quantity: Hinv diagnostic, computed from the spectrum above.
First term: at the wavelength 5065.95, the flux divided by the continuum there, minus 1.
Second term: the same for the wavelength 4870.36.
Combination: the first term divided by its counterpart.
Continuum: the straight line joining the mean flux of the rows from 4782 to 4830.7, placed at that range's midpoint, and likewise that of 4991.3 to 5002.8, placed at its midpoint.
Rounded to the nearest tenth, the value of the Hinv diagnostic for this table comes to -1.7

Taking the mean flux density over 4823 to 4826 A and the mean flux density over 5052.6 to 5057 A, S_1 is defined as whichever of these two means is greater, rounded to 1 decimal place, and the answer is 12.7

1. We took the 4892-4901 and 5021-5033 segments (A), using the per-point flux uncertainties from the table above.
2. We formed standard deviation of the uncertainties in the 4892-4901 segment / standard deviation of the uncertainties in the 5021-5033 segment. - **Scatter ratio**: 1.2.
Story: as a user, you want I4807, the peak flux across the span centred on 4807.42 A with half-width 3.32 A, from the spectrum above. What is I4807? 14.05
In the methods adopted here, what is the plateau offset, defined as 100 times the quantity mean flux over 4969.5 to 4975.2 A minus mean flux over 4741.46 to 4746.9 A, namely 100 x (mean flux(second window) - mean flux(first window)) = -25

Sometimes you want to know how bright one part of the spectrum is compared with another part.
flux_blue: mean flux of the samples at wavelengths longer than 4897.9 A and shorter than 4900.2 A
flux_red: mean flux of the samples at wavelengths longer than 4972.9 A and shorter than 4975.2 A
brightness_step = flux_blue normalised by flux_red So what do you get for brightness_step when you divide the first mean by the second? 0.94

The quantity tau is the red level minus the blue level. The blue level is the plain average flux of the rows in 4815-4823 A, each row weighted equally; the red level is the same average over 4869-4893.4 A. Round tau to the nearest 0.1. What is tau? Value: -1.4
